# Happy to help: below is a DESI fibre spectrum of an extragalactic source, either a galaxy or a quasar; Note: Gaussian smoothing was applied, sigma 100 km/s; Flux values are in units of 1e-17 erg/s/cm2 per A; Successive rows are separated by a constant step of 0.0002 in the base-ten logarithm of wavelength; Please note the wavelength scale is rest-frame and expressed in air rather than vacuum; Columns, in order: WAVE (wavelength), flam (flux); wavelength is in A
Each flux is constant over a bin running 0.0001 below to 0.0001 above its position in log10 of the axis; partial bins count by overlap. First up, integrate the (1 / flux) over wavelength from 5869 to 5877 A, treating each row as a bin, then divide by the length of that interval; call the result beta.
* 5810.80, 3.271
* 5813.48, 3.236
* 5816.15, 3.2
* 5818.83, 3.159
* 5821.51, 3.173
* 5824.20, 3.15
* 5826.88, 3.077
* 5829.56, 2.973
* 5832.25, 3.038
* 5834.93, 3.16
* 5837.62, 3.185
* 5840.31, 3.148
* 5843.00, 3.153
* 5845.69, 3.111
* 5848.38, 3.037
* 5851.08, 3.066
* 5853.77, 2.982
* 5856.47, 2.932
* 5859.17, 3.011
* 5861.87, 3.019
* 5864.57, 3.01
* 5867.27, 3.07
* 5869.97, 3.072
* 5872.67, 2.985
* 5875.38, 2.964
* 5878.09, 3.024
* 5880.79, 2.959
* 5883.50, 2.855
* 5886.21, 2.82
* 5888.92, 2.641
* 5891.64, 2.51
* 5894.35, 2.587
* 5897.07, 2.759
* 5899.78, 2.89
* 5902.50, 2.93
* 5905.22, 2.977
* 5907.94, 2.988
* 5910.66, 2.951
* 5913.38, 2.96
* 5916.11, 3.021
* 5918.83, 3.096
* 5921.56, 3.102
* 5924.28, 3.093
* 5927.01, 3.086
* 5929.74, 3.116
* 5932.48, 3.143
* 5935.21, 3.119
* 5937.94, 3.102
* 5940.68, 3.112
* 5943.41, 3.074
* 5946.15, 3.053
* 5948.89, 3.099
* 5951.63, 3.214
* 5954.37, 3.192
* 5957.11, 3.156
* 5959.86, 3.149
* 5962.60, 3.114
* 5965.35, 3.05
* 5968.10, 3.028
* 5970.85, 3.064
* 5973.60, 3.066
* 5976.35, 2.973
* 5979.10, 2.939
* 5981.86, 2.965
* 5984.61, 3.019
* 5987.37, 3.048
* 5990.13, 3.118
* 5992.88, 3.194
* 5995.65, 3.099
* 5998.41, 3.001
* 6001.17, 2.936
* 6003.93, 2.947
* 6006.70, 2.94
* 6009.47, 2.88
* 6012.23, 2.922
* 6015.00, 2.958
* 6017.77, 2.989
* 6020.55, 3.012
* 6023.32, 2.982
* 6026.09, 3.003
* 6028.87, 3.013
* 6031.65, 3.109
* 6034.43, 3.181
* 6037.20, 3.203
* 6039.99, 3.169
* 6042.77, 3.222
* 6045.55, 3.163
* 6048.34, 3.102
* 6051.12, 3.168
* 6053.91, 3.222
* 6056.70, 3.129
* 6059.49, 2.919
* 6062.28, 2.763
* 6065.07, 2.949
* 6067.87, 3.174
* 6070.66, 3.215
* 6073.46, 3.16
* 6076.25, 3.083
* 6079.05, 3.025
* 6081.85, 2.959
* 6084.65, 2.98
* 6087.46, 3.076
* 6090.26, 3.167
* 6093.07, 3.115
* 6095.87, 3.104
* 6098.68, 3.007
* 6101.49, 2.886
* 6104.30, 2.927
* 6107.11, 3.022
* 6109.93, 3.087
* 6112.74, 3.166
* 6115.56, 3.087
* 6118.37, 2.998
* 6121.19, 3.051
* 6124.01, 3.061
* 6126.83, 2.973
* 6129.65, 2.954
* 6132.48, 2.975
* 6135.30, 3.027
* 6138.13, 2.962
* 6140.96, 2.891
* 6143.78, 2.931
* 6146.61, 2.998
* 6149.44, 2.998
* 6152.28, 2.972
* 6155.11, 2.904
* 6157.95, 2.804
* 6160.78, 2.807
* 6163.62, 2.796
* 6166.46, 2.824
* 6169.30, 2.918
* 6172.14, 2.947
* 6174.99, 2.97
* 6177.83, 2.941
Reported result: 0.333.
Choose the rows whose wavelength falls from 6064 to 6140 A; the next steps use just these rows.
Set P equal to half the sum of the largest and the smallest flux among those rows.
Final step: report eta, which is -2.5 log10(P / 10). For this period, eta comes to 1.29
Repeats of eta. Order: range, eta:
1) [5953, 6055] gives 1.29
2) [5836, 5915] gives 1.36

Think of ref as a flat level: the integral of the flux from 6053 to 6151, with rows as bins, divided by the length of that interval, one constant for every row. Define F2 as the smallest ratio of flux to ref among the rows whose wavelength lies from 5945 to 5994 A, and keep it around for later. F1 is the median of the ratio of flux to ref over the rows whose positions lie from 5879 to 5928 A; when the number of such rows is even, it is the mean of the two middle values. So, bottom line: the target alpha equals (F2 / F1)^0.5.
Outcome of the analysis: 0.997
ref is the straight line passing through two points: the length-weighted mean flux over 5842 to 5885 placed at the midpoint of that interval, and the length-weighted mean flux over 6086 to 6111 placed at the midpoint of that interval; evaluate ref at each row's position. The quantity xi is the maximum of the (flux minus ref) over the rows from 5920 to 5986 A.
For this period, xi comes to 0.190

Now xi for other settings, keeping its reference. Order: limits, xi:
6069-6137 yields 0.177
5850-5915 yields 0.057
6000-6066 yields 0.187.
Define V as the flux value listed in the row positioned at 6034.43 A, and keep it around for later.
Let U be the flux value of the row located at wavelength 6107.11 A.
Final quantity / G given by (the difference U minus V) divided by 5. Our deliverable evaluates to -0.03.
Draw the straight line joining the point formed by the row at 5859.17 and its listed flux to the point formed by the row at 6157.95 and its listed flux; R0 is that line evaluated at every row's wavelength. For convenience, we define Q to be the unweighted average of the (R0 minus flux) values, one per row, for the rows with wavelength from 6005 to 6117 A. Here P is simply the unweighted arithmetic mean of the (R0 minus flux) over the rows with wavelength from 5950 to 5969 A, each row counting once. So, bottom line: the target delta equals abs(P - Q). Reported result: 0.00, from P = -0.19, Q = -0.185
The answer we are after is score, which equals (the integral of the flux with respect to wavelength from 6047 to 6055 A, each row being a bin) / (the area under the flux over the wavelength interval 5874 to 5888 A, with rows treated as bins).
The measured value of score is 0.6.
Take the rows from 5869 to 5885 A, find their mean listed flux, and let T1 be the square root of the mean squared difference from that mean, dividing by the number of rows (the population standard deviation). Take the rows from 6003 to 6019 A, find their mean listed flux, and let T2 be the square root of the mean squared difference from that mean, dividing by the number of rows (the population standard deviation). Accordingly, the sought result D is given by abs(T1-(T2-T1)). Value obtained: 0.100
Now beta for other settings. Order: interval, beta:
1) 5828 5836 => 0.328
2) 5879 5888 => 0.349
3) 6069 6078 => 0.318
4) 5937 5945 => 0.323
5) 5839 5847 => 0.319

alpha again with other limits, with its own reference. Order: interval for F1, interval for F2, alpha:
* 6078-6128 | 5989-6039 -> 0.974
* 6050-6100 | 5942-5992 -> 0.975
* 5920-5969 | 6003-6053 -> 0.963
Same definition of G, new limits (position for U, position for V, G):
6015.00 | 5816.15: -0.05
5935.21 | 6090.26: -0.01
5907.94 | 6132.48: 0.00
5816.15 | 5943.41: 0.03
